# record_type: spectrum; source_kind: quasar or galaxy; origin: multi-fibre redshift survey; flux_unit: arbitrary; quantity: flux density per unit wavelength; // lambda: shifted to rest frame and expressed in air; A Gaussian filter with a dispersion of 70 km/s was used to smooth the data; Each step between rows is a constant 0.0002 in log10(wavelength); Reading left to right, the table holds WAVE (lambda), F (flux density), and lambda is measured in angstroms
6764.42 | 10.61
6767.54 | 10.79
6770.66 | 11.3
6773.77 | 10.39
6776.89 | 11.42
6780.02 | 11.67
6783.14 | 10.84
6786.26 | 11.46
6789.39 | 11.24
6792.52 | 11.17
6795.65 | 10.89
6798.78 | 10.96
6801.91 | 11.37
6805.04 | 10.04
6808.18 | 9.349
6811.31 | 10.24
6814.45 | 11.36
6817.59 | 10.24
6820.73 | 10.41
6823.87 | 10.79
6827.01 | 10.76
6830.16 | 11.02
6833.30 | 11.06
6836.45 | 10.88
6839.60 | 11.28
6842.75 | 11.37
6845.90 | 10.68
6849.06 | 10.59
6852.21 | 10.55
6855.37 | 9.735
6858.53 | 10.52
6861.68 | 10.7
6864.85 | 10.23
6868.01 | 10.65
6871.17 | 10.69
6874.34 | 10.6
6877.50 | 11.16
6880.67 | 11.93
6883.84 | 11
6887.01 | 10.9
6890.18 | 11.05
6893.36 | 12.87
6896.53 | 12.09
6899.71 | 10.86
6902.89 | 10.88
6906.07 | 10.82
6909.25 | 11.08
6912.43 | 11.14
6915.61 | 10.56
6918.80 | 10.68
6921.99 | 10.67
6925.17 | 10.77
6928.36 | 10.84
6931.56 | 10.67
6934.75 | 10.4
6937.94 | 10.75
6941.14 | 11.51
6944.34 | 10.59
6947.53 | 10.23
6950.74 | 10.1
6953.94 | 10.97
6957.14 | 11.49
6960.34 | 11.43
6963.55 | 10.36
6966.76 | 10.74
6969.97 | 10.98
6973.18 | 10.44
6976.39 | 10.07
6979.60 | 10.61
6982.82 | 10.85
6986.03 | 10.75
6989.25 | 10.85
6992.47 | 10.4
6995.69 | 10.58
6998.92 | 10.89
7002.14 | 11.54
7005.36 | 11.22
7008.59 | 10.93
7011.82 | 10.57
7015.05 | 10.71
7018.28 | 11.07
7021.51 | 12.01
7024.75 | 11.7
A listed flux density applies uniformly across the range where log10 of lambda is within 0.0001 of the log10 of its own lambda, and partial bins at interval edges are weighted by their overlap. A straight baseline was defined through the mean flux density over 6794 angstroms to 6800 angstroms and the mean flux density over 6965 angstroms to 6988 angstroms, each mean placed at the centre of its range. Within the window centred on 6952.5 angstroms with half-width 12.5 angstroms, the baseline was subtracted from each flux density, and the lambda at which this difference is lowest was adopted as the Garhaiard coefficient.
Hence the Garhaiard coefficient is 6950.74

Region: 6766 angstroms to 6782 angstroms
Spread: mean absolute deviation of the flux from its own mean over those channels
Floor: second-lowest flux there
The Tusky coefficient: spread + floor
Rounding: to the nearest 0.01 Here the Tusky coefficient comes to 11.21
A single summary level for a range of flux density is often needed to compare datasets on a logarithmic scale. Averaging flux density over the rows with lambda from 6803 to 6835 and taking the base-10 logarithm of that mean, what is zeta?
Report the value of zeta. 1.02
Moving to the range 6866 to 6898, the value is 1.05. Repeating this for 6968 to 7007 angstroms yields 1.03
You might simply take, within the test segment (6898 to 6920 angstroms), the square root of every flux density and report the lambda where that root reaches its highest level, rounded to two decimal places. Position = 6912.43 angstroms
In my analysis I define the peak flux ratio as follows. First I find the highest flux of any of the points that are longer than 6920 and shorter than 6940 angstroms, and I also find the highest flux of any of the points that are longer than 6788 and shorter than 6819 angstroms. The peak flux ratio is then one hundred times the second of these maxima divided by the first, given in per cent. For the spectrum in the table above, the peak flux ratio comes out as 105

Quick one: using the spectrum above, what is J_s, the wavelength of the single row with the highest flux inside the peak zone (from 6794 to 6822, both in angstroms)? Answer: 6801.91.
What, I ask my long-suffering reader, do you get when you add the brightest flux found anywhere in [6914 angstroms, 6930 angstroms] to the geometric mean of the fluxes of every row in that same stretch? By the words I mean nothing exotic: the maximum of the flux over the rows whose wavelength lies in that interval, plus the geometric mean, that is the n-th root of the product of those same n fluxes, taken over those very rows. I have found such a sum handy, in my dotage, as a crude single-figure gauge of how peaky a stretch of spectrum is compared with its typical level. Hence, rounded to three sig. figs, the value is 21.5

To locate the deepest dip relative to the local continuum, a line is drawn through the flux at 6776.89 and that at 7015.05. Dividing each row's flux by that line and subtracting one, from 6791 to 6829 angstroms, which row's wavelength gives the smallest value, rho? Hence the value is 6808.18 angstroms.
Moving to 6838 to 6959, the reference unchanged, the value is 6855.37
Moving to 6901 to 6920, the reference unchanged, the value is 6915.61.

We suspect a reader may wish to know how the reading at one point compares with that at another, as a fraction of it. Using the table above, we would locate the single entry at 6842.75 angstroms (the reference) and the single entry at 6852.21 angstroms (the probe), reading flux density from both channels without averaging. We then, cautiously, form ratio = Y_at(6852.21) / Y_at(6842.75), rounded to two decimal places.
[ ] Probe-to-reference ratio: 0.93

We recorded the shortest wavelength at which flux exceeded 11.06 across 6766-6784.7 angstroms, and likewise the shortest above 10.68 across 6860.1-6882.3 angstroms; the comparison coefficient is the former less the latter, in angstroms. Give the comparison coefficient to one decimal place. -91.0 angstroms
